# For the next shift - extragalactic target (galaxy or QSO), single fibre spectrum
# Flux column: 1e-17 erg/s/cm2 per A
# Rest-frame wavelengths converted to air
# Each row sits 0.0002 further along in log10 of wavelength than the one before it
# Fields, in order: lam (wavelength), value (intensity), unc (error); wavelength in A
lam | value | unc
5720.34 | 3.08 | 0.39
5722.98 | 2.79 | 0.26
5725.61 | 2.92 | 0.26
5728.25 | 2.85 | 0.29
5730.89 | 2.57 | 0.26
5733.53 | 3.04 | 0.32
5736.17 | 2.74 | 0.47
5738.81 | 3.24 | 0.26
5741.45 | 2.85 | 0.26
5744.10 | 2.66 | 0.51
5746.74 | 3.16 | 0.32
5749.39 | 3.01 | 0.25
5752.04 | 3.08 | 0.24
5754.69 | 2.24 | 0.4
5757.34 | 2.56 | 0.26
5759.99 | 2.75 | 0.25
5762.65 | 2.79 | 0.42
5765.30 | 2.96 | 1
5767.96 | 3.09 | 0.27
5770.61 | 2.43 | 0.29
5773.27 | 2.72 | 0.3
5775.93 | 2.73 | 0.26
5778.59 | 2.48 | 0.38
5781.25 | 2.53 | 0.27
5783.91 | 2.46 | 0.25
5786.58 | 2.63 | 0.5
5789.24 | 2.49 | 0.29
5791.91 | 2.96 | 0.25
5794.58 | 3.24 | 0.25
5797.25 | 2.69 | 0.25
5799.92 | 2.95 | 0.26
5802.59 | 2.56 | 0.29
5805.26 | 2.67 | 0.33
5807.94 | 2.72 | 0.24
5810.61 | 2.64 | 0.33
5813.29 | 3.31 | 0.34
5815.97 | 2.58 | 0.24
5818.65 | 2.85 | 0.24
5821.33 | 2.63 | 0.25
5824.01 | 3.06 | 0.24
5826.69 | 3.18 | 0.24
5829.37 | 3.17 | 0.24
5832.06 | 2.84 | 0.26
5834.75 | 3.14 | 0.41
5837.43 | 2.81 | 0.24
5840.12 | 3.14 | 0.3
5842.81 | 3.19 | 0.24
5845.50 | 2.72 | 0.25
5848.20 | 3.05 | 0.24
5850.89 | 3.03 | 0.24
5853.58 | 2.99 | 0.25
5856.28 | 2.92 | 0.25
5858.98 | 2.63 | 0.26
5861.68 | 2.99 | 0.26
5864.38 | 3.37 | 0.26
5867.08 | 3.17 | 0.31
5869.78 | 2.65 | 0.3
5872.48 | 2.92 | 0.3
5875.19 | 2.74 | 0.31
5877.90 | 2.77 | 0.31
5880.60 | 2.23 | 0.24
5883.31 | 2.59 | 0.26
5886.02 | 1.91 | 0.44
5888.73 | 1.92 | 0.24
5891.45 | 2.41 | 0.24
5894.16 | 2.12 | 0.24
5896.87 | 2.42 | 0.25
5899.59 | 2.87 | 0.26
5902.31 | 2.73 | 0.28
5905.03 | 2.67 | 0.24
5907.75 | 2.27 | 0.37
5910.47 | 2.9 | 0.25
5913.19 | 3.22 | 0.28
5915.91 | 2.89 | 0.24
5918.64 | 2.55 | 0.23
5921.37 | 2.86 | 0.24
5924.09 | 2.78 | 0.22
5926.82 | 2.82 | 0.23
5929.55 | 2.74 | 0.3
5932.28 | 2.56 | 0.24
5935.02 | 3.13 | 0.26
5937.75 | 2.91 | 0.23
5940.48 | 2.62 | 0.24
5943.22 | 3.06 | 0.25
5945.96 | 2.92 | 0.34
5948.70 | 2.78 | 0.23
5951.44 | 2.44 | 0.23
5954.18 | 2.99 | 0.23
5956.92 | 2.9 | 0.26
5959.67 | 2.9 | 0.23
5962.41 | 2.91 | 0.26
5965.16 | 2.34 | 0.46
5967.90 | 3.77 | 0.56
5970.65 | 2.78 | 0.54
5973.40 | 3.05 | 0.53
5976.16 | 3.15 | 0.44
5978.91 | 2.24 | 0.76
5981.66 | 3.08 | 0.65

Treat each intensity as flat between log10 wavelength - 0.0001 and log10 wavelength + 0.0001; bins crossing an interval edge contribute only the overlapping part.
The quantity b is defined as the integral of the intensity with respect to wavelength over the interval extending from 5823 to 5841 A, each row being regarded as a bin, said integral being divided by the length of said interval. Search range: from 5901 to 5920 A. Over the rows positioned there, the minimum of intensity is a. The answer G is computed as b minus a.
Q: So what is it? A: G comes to 0.78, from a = 2.27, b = 3.05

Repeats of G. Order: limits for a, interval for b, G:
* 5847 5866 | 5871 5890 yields -0.19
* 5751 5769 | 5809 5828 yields 0.65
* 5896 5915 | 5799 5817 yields 0.50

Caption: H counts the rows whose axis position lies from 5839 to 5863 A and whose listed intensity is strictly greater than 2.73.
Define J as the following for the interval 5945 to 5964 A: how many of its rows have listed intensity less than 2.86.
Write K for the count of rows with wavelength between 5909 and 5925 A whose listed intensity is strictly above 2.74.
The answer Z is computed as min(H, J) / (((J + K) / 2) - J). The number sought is 1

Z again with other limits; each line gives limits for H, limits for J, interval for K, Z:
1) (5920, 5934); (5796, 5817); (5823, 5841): 8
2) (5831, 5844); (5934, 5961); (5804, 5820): -6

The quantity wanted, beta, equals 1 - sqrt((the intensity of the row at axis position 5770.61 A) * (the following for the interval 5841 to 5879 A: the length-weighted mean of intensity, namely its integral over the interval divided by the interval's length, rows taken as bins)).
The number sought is -1.67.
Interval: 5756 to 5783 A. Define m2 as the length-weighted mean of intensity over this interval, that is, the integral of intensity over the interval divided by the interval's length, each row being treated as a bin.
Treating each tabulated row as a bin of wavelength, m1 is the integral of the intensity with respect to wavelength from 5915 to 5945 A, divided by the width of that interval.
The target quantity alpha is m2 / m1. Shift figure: 0.96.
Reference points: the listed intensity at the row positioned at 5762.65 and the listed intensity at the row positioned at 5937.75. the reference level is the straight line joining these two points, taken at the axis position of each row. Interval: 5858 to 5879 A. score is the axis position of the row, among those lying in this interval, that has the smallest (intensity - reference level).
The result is 5858.98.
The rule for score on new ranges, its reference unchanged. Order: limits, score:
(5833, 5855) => 5845.50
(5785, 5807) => 5789.24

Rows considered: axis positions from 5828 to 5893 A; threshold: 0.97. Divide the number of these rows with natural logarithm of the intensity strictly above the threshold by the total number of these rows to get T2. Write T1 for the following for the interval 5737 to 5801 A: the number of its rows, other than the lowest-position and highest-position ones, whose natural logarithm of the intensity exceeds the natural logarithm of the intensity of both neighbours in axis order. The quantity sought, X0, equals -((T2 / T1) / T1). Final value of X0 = -0.0153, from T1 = 7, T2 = 0.750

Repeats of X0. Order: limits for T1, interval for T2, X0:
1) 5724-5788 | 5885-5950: -0.0128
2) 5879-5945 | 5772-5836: -0.0136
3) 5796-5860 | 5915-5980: -0.0117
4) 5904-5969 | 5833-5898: -0.0136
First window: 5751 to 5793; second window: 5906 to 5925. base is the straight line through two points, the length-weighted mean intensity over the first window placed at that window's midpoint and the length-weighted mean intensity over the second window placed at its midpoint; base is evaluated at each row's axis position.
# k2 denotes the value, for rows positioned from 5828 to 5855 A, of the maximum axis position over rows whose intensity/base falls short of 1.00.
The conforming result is 5845.50 A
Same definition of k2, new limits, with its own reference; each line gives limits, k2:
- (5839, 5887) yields 5886.02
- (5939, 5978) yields 5970.65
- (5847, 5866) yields 5858.98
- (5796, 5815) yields 5810.61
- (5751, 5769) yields 5757.34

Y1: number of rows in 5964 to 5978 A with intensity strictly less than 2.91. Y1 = 2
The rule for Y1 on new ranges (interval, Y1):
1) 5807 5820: 4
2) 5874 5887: 5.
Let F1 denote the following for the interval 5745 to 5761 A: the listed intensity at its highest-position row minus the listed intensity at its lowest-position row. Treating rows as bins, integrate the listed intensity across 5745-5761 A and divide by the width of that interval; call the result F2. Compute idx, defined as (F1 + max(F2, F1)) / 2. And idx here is 1.19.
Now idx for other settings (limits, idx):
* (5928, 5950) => 1.44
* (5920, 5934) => 1.23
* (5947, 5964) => 1.47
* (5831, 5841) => 1.64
